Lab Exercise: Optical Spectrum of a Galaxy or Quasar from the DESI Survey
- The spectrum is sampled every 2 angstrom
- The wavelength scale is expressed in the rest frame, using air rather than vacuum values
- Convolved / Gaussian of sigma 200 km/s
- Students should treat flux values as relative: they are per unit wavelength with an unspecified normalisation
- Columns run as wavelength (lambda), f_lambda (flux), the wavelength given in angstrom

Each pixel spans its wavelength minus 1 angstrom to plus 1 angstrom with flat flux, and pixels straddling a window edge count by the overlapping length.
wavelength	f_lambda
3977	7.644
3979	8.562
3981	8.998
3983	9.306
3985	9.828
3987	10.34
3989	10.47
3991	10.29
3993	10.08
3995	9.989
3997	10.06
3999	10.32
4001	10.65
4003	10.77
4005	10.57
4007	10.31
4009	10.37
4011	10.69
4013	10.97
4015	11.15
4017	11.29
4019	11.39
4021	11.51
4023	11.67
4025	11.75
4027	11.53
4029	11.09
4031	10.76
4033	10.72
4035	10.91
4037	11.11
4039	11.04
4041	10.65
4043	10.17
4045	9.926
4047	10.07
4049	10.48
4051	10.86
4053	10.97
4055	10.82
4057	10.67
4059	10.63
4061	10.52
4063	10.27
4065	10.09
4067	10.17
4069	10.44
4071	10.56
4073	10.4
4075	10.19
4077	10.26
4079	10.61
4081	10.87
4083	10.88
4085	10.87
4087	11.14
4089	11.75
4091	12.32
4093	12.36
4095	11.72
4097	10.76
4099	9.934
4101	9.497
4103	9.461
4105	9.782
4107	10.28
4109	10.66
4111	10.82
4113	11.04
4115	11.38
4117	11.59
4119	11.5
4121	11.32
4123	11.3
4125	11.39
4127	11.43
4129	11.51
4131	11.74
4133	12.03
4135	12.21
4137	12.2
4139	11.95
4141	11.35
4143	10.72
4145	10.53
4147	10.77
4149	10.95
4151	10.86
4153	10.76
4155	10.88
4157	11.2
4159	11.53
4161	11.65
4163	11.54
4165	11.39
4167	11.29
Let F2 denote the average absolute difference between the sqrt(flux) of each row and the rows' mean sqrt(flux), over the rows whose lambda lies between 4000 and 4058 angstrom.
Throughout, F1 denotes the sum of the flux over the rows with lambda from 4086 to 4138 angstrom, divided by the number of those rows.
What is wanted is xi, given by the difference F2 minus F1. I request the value -11.1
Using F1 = 11.2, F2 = 0.05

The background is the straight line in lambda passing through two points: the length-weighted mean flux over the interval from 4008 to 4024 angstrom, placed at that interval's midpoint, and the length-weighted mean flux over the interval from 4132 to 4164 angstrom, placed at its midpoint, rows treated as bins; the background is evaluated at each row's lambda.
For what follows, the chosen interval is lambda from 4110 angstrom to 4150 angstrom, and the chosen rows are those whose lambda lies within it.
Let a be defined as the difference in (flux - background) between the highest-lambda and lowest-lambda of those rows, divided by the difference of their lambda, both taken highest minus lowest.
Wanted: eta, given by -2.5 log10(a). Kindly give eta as 6.76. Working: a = 0.002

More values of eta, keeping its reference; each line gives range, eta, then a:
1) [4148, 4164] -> 3.48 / 0.041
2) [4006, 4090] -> 4.48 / 0.016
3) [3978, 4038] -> 3.43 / 0.042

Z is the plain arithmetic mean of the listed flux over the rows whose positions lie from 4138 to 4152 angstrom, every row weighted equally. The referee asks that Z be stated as 11.0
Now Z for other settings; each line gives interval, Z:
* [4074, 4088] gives 10.7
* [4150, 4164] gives 11.2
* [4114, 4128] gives 11.4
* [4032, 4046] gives 10.6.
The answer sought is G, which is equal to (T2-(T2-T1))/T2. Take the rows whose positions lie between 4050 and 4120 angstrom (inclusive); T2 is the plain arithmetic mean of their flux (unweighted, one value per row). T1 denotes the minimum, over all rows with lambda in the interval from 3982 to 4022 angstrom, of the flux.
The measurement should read 0.866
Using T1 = 9.306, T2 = 10.7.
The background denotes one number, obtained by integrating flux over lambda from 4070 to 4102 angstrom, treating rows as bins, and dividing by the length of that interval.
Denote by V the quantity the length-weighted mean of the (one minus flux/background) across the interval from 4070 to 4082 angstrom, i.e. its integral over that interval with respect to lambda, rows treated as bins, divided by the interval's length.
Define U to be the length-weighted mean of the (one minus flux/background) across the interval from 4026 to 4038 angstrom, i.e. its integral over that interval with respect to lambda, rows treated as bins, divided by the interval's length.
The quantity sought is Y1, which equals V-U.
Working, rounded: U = -0.01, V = 0.04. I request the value 0.05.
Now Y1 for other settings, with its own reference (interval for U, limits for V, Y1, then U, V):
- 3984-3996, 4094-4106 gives 0.00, 0.07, 0.06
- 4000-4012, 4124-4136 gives -0.11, 0.03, -0.08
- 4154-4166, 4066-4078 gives 0.09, -0.04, 0.05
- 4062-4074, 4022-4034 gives -0.09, 0.05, -0.03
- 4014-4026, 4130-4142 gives -0.04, -0.05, -0.09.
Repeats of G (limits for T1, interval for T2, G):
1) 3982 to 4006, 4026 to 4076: 0.878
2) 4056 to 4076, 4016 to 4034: 0.893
